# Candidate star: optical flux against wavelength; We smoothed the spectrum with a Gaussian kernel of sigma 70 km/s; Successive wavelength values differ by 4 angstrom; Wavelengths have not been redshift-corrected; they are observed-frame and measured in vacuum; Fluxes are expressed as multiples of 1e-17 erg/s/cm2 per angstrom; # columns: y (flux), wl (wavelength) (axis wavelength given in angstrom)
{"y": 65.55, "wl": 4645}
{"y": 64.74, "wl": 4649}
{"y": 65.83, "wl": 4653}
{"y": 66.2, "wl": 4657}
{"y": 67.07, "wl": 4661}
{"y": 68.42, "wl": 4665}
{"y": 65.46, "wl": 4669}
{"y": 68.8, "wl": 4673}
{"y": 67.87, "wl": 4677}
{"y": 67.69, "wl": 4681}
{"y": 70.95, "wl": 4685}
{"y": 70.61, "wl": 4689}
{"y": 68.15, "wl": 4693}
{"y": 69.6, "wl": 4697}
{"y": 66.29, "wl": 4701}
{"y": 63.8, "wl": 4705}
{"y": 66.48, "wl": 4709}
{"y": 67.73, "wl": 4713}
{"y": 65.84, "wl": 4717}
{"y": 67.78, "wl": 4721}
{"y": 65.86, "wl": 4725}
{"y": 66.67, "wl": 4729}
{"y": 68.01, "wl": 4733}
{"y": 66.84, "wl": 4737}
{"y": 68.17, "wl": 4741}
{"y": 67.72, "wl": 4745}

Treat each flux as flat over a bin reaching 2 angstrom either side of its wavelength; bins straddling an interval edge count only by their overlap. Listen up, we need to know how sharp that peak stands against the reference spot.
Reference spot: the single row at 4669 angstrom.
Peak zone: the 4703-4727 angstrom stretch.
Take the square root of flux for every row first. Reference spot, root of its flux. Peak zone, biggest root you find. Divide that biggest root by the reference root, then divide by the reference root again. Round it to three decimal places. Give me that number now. 0.126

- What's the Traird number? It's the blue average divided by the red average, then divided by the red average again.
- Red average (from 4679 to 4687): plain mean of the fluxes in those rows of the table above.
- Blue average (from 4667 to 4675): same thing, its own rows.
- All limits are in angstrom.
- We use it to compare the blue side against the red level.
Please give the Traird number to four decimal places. 0.0140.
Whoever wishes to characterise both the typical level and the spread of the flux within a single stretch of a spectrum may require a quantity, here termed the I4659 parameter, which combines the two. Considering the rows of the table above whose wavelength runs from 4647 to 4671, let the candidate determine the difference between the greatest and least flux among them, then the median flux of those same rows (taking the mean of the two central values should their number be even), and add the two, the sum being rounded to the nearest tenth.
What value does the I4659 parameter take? 69.7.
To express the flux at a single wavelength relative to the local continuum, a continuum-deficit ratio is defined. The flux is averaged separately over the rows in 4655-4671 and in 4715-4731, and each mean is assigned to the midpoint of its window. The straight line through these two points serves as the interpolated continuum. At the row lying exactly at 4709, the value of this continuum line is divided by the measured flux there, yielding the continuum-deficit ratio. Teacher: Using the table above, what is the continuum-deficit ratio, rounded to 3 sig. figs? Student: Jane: 1.00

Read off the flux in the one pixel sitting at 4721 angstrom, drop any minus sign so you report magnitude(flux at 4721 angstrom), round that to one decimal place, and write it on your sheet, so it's 67.8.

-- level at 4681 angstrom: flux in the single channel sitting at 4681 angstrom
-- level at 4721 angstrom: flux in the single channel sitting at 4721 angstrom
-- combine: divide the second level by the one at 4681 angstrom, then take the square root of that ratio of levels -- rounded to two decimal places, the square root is 1.00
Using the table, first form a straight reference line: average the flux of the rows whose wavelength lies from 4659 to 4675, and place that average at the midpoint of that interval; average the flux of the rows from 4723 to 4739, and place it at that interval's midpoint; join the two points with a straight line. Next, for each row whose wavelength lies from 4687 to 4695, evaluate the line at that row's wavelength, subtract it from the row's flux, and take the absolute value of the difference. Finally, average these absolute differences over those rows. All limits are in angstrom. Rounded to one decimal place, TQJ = 2.2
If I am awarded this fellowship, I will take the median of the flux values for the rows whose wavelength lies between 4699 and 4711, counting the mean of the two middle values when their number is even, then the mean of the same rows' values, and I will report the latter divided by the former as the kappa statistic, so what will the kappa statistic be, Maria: 0.99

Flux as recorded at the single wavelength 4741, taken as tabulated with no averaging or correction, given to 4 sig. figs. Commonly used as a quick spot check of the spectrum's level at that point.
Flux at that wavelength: 68.17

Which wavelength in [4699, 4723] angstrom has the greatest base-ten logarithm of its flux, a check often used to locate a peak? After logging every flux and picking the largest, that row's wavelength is 4721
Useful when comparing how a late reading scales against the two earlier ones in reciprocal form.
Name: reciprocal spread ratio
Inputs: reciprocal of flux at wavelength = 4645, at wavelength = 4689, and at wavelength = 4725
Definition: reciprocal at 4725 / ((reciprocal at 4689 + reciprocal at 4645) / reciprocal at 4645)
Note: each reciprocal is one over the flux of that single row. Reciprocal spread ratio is 0.0079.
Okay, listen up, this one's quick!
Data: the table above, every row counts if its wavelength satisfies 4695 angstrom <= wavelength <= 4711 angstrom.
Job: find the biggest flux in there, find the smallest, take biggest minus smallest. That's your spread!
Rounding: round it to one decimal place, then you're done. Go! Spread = 5.8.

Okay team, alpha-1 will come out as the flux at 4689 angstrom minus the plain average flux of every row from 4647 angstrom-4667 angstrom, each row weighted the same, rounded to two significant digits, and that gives 4.2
